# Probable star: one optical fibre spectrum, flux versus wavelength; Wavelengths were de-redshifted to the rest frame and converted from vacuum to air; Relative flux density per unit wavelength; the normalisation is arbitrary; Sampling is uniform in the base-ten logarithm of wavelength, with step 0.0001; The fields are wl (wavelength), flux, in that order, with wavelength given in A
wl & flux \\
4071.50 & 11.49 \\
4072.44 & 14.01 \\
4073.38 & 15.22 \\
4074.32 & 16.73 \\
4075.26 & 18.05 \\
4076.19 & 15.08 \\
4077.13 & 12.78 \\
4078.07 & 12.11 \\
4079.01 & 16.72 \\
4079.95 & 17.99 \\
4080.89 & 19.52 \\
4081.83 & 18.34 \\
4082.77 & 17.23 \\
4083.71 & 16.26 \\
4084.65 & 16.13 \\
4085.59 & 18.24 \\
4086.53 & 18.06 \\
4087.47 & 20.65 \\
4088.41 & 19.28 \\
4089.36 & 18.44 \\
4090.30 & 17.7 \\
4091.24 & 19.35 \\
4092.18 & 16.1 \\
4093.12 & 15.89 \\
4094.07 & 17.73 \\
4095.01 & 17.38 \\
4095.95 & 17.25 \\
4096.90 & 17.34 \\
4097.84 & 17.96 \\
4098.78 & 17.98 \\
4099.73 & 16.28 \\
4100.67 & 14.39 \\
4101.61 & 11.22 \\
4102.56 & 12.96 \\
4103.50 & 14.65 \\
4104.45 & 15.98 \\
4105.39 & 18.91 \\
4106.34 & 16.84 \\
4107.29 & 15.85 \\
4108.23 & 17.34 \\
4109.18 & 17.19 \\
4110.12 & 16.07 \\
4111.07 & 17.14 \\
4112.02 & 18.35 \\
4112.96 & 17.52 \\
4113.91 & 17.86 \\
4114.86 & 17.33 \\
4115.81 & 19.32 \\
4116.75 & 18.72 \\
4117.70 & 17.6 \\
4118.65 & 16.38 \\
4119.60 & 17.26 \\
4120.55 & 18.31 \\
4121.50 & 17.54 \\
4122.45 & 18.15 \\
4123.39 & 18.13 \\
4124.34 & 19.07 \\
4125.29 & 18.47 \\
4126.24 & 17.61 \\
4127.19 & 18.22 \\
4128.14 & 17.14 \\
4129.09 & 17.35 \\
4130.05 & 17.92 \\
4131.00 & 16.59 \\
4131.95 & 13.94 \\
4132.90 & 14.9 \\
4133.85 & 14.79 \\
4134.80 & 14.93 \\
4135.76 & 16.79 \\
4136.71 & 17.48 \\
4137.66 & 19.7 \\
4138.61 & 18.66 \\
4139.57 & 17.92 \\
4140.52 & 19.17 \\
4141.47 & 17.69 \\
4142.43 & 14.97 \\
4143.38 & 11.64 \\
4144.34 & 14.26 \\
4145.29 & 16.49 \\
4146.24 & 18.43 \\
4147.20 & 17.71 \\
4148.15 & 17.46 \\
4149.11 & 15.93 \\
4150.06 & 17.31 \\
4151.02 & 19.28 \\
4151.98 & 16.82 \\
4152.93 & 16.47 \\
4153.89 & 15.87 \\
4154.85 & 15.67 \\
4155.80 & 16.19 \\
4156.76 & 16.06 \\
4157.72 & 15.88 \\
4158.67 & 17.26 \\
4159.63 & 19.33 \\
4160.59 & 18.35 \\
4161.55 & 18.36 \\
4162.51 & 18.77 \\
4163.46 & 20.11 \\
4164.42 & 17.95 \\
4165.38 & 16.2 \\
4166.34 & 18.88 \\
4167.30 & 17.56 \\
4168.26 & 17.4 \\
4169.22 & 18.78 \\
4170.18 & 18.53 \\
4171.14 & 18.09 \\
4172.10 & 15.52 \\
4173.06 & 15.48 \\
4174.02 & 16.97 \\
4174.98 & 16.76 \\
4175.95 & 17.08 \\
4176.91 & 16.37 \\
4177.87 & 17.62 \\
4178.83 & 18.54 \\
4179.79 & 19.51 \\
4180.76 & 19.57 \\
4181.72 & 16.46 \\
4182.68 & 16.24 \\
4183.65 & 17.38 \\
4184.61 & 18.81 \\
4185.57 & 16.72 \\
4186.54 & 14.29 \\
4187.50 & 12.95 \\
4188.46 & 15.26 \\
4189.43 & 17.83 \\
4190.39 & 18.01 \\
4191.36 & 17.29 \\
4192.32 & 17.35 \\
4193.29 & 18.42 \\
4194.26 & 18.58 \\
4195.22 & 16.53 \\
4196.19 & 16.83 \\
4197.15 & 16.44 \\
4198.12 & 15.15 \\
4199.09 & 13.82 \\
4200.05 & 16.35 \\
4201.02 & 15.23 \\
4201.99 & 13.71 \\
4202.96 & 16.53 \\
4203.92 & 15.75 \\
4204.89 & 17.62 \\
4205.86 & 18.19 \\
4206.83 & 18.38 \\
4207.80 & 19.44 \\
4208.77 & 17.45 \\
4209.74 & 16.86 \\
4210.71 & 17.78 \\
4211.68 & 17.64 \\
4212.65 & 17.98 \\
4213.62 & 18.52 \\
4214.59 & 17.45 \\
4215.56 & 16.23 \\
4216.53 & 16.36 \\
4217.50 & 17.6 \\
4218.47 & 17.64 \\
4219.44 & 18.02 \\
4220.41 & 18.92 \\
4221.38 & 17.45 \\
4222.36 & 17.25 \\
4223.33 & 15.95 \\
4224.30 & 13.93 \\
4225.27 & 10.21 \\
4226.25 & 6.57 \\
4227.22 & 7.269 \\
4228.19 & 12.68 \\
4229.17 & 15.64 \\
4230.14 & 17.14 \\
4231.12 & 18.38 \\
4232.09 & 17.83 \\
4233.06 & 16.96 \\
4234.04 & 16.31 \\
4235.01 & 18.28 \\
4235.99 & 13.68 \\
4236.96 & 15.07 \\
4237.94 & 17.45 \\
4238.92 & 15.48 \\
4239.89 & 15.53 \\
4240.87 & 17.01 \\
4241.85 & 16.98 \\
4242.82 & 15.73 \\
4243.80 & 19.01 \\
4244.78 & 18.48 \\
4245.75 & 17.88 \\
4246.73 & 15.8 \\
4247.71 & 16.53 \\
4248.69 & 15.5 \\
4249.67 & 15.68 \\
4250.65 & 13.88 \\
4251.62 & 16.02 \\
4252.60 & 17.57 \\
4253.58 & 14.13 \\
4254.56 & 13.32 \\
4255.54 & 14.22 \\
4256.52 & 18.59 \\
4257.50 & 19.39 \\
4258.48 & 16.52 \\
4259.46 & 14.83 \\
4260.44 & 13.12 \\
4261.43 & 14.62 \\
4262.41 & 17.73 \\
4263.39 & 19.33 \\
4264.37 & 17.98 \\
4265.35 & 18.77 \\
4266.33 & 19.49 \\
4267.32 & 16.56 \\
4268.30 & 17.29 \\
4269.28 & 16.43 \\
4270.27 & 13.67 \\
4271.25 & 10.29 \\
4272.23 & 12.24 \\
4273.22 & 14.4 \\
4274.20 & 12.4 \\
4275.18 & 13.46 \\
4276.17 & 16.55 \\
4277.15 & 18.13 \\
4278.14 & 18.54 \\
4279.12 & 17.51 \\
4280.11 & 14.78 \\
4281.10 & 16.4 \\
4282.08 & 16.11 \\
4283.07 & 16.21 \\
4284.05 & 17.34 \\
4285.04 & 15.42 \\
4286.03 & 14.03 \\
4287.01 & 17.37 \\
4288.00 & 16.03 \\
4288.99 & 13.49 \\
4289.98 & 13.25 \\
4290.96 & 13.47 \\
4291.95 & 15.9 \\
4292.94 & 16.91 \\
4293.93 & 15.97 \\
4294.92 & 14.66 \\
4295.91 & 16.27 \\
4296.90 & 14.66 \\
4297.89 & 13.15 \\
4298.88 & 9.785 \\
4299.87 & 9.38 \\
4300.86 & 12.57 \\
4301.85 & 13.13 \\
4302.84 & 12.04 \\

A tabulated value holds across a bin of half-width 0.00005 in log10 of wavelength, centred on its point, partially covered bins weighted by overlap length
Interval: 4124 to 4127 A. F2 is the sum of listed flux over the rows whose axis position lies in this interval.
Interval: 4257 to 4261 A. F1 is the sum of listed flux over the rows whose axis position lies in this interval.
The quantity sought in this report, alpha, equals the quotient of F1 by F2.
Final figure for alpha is 1.16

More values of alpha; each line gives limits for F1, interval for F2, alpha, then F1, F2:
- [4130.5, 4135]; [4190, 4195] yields 0.84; 75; 90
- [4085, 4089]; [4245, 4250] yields 0.94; 76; 81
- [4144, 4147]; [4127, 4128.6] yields 1.39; 49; 35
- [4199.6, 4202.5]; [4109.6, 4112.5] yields 0.88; 45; 52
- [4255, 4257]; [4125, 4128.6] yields 0.46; 33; 71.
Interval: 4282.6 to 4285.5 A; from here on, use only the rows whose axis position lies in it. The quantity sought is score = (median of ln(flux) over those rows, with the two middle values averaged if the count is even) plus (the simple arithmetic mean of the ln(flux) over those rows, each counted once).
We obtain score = 5.58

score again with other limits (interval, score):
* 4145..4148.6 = 5.73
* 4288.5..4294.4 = 5.38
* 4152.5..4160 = 5.59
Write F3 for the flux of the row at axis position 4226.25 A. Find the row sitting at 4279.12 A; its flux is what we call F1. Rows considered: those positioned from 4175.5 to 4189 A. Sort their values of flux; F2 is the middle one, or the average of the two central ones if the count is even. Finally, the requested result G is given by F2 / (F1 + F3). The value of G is 0.702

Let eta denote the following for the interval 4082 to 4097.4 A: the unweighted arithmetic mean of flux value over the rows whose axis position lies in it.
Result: 17.7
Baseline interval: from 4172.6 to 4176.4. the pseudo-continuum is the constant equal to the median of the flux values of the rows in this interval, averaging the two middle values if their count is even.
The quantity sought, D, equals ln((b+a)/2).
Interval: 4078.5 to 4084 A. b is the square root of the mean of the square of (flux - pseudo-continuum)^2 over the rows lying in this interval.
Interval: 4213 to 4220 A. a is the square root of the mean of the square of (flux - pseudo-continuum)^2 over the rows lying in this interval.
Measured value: 0.8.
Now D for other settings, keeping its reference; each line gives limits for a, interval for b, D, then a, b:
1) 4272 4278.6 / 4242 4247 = 2.0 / 12.2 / 2.5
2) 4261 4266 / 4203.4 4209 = 1.2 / 3.9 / 3.0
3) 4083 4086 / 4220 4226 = 2.3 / 1.2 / 18.5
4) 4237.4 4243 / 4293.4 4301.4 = 2.7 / 1.2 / 27.9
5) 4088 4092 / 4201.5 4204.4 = 1.6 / 4.4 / 5.8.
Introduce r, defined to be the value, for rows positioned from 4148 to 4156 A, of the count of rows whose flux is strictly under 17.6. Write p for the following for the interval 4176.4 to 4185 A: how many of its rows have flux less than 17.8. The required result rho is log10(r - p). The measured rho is 0.48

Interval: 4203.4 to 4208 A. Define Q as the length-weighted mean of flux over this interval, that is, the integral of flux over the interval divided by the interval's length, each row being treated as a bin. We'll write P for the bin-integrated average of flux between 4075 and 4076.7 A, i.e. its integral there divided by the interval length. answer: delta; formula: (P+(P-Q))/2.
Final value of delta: 7.5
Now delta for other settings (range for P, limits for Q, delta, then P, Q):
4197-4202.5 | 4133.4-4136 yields 7.3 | 15.0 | 15.4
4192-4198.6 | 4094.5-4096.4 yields 8.3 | 17.0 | 17.4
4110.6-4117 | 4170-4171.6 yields 8.9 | 18.0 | 18.3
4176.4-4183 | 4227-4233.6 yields 10.1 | 17.8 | 15.5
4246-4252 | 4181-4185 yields 7.0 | 15.7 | 17.3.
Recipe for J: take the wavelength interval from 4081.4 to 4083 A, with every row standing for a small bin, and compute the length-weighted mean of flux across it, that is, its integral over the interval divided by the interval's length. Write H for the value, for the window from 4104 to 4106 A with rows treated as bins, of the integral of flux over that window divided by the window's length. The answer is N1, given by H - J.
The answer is -0.4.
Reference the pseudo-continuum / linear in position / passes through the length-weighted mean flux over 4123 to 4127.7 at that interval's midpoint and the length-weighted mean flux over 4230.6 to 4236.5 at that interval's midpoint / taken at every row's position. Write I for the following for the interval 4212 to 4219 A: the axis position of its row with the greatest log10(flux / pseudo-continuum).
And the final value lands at 4213.62 A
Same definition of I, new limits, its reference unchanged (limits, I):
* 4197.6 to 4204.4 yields 4202.96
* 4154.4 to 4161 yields 4159.63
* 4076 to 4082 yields 4080.89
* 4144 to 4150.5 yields 4146.24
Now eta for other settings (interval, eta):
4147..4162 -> 17.1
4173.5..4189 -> 16.9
